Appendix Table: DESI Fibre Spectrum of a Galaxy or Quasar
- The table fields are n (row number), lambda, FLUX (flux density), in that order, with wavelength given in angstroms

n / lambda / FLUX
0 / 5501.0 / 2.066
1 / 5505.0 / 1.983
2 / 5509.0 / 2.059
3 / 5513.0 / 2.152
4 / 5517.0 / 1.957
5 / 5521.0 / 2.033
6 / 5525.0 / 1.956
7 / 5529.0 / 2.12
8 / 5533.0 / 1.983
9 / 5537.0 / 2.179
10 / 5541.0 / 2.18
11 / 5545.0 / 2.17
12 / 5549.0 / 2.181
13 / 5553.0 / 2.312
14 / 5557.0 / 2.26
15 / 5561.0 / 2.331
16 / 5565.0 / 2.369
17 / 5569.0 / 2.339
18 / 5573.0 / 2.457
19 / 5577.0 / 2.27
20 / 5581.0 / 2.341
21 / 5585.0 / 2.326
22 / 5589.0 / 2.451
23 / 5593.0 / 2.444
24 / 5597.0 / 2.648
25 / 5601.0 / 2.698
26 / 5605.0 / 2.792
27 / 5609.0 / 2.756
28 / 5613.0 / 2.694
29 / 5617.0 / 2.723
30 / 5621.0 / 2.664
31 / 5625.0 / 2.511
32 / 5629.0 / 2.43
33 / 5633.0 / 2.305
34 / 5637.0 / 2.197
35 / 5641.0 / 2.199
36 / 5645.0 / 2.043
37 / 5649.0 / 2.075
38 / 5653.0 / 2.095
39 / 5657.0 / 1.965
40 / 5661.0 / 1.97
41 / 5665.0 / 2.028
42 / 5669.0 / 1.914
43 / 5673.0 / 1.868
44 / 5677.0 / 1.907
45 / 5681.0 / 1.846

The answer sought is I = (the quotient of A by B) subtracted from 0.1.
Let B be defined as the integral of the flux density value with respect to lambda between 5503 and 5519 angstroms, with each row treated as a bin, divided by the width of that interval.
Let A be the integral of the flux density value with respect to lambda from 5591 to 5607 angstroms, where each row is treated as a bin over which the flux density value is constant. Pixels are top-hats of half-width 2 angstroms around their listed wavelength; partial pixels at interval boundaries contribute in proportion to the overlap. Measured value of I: -21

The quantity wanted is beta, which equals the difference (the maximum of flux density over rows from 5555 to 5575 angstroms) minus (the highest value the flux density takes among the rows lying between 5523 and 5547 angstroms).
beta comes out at 0.28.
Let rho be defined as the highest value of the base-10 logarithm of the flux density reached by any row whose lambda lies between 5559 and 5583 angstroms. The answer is 0.39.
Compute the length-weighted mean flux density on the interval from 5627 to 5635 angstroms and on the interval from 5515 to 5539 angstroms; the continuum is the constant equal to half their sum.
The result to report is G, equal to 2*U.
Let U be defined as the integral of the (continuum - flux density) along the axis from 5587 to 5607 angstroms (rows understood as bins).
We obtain -16.2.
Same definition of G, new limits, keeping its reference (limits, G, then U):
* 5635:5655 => 3.2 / 2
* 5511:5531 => 6.4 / 3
